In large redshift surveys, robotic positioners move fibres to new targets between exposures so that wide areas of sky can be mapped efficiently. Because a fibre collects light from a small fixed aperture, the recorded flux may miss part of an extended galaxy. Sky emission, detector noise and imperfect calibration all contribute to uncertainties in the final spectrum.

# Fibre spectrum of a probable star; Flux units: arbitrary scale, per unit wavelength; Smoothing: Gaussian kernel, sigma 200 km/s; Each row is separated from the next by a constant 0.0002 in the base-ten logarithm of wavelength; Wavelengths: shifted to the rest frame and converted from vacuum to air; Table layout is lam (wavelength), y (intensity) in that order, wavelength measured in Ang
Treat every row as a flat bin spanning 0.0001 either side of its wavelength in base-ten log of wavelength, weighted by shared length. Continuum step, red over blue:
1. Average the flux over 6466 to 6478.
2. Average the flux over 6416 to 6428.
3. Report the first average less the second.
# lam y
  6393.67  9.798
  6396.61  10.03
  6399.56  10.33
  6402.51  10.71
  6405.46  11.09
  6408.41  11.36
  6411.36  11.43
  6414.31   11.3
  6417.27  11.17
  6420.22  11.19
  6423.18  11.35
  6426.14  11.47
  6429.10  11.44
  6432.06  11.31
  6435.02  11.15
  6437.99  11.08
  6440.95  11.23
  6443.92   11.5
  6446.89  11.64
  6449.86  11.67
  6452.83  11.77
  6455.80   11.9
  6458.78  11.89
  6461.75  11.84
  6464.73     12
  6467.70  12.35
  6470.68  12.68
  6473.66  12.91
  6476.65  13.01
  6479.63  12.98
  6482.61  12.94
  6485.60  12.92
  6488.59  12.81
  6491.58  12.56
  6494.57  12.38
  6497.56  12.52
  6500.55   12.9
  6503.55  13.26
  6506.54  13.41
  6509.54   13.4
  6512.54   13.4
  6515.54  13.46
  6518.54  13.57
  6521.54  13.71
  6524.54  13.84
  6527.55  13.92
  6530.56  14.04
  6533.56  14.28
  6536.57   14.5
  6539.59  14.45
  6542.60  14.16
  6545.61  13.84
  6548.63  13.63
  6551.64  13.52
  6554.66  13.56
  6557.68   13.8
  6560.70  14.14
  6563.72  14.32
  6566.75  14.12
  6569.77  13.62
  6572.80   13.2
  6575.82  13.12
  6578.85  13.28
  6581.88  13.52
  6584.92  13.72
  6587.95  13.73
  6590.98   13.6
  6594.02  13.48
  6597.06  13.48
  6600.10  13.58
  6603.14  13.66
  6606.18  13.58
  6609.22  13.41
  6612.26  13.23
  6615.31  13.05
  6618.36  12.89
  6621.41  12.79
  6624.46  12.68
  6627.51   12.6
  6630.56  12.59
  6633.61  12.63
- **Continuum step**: 1.4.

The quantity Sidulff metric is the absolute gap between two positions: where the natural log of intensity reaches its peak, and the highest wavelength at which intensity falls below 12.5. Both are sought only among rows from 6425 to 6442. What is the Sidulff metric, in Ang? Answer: 14.8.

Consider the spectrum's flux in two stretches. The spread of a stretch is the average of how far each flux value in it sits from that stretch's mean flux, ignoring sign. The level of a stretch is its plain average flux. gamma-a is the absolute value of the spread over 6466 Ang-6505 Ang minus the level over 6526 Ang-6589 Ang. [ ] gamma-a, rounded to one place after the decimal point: 13.6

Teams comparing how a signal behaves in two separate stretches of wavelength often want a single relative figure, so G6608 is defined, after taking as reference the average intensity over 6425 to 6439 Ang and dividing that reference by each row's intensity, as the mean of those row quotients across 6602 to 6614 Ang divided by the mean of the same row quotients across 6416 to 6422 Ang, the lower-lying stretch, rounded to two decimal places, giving 0.83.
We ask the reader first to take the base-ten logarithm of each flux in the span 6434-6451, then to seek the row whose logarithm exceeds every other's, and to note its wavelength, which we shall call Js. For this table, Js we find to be 6449.86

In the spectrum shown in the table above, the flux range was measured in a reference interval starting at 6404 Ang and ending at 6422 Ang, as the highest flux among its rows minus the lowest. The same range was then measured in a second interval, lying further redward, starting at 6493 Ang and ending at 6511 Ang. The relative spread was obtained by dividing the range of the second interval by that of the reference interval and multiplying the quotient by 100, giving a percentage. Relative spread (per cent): 303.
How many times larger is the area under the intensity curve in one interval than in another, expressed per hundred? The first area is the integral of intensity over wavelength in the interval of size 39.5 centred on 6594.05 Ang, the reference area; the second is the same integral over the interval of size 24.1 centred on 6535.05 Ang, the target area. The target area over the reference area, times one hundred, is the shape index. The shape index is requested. 64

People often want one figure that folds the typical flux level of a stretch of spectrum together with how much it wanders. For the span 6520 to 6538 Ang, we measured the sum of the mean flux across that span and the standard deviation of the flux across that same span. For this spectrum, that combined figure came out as 14.3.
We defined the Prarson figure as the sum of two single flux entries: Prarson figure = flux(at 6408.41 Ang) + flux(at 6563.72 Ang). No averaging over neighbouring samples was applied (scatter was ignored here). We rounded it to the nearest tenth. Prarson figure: 25.7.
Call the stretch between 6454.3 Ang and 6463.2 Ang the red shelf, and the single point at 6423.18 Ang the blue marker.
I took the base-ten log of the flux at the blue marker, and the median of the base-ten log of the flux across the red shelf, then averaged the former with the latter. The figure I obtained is 1.07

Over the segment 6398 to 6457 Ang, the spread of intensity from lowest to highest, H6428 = 1.57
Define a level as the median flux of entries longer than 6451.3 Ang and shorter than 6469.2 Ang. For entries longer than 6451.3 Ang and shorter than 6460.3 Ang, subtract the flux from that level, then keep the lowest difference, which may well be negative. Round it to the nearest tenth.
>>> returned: 0.0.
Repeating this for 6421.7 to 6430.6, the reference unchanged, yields 0.4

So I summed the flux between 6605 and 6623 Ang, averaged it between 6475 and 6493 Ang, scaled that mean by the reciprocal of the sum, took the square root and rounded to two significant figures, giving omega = 0.40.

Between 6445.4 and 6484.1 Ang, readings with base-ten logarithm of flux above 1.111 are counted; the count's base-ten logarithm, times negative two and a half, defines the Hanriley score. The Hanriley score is -1.19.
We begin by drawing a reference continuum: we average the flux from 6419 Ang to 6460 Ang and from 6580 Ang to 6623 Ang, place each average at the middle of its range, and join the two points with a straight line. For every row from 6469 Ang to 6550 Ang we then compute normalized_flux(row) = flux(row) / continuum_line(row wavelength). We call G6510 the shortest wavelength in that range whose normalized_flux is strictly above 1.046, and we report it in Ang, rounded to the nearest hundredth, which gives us 6470.68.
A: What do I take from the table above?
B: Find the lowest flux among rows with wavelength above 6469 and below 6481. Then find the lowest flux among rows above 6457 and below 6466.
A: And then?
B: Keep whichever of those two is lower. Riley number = 11.8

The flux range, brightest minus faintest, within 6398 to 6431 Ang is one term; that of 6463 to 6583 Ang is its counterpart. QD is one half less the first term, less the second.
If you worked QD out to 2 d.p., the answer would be -3.14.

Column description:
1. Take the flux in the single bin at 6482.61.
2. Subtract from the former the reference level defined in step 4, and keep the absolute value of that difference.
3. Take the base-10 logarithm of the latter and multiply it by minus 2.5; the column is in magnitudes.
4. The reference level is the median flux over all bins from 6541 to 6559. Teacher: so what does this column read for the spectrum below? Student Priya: 0.3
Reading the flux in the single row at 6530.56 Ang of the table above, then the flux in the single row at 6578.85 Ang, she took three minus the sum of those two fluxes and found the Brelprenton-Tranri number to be -24.3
